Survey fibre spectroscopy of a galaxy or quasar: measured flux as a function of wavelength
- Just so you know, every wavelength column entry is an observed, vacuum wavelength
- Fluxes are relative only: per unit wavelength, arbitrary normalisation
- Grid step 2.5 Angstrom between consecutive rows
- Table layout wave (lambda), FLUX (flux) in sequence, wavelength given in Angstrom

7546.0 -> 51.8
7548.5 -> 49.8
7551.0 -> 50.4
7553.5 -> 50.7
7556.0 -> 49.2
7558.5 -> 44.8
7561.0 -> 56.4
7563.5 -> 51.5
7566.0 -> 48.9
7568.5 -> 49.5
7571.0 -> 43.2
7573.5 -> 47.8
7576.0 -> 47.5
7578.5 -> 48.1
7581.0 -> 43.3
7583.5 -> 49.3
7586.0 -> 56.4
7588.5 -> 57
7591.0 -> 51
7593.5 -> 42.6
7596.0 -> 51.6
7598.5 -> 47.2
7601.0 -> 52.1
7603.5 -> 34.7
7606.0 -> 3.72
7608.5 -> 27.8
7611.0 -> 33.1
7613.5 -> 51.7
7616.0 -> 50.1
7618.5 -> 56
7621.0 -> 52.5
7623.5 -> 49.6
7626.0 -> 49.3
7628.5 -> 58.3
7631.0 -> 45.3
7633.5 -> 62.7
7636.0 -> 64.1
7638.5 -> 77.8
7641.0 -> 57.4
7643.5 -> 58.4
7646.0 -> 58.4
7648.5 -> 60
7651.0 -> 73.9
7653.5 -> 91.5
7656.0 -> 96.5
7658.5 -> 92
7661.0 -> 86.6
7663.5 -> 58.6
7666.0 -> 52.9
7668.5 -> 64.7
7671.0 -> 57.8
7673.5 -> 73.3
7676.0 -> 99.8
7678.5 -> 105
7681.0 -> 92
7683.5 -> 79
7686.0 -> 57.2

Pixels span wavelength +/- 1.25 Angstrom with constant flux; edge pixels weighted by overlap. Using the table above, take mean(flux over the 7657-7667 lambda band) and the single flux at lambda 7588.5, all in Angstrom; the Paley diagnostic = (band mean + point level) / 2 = 65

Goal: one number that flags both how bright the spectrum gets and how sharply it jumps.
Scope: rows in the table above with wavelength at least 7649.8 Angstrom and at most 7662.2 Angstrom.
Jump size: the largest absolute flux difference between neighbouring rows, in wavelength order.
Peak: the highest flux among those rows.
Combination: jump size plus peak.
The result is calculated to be 114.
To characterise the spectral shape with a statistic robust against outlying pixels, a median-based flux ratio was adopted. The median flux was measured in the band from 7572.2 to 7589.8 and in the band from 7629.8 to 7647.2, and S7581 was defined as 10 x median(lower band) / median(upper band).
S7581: 8.2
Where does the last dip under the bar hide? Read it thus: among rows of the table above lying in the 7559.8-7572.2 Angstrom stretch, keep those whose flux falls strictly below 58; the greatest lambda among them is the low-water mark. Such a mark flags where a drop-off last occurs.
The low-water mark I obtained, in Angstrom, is 7571.0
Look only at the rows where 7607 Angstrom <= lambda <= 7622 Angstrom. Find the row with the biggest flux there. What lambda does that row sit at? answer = 7618.5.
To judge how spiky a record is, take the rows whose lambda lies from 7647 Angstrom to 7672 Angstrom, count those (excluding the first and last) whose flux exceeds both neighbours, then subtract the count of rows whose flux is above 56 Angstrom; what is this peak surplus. -7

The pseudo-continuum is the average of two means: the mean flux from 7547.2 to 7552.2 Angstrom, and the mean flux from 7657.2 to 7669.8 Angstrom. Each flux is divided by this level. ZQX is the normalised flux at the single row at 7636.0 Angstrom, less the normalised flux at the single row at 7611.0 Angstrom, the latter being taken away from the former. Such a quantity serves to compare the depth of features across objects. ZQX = 0.5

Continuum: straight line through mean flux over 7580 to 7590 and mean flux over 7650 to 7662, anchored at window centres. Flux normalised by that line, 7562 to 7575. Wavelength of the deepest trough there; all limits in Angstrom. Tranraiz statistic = 7571.0 Angstrom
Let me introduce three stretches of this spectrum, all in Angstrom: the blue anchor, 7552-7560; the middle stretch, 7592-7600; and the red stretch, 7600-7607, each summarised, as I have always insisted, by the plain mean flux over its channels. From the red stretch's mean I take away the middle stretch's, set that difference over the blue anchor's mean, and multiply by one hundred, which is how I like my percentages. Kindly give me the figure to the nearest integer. -35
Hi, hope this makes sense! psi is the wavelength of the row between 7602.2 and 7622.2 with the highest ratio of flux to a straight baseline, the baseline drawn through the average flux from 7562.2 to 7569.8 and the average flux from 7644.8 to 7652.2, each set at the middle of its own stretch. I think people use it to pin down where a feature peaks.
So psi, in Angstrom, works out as 7618.5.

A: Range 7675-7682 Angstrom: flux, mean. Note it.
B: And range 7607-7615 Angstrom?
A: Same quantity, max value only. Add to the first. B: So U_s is 151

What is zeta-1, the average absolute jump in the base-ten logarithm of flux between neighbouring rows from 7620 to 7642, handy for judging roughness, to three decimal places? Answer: 0.072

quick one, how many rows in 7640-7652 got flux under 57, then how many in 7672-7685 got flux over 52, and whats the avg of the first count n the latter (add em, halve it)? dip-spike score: 2.5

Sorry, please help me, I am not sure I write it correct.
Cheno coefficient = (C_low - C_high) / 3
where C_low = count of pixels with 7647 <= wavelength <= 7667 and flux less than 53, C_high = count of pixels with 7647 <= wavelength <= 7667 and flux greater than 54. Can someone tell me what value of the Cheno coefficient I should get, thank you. -2.0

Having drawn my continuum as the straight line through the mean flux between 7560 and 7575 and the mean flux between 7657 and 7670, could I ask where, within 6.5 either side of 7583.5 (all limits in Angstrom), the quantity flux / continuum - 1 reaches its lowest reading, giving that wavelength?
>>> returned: 7581.0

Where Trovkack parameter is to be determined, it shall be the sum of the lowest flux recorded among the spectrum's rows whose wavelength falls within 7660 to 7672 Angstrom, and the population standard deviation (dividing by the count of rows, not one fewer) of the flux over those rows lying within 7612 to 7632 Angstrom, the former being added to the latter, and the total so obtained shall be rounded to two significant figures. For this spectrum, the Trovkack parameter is 57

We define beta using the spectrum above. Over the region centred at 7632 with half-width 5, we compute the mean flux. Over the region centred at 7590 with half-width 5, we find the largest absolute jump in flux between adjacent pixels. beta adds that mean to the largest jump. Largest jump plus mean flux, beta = 66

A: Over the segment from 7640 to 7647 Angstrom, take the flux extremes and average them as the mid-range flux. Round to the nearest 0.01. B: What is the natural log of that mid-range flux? 4.06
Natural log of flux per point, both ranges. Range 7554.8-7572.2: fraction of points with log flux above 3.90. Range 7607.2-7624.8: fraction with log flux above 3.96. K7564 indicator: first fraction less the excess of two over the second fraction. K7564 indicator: -1.3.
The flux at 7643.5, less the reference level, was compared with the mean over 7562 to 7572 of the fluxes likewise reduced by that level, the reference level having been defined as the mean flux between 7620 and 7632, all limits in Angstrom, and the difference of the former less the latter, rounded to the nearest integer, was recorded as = 10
